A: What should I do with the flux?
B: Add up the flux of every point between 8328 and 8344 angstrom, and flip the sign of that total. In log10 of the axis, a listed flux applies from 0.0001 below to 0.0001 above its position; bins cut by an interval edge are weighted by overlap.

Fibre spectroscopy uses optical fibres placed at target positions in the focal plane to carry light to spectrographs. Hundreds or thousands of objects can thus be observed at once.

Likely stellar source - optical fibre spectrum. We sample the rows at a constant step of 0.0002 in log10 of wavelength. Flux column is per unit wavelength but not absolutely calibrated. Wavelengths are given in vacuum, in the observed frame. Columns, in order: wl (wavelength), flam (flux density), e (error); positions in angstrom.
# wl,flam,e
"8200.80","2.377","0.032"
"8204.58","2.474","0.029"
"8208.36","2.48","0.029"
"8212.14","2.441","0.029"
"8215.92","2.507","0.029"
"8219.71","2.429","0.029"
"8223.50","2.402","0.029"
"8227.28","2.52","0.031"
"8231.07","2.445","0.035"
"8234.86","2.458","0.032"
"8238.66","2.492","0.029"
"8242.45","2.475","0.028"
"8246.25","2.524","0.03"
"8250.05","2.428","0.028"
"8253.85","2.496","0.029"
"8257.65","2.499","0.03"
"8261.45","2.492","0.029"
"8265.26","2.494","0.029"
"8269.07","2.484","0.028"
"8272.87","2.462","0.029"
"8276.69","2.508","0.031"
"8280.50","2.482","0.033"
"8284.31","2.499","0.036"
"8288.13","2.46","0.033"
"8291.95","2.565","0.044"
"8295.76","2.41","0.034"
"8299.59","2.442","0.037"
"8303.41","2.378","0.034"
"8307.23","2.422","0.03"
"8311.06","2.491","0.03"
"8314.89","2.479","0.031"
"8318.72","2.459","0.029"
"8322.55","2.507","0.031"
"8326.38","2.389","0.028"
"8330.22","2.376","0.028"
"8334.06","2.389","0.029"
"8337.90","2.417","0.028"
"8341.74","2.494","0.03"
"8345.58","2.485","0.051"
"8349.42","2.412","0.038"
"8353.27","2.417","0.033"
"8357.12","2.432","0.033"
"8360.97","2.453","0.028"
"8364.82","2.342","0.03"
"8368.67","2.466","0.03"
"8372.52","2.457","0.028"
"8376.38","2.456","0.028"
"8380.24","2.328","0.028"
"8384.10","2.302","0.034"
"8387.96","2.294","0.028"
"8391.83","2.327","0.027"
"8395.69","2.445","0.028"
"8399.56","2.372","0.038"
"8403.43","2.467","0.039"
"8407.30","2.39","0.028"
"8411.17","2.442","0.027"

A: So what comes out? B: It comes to -9.68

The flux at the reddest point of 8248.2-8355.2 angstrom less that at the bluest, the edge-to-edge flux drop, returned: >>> -0.01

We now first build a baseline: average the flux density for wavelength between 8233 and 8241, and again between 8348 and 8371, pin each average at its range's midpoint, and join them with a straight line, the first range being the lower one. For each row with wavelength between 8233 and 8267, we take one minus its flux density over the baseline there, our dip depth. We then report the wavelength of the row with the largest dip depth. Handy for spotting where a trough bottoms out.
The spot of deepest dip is 8250.05 angstrom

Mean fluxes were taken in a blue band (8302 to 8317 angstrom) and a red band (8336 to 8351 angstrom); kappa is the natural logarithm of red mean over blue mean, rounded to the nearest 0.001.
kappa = 0.004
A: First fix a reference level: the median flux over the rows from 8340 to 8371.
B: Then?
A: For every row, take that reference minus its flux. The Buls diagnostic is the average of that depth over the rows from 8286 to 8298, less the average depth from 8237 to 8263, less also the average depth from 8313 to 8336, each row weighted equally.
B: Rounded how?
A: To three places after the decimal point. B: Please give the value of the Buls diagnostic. -0.001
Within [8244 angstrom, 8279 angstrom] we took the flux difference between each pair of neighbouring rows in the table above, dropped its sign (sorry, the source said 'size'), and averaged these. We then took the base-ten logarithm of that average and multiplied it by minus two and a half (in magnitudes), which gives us 3.75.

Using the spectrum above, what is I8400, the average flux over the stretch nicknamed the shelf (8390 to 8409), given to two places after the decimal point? 2.40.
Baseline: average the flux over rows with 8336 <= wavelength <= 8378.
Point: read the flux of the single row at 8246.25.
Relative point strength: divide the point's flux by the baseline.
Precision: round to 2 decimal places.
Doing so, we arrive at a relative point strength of 1.03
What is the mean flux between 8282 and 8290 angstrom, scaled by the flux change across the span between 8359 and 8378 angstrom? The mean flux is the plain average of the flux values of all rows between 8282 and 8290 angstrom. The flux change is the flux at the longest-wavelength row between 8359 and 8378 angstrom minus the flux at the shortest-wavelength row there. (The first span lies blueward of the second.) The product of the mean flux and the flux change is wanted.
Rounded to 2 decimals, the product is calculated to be 0.01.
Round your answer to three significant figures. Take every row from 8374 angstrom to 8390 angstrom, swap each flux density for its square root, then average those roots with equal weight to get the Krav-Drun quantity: 1.53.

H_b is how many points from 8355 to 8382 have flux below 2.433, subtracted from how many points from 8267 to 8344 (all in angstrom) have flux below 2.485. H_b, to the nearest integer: 11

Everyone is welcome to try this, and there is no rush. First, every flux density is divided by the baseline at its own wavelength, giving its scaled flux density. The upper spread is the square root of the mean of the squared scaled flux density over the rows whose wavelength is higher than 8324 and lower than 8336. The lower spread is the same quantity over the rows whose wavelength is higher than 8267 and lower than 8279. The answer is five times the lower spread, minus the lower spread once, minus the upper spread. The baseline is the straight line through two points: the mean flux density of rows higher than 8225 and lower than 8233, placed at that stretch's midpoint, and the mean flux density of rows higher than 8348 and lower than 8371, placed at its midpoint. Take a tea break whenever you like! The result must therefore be 3.06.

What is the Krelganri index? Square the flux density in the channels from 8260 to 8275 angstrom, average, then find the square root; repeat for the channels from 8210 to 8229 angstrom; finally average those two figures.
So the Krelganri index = 2.47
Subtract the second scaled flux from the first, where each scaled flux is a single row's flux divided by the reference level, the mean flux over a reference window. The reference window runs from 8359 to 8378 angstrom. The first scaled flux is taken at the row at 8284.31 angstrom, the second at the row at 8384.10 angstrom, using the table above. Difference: 0.081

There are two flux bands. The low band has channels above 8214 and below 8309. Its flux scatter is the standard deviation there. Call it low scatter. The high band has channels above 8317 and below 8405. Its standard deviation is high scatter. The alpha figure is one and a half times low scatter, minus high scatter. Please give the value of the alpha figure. 0.003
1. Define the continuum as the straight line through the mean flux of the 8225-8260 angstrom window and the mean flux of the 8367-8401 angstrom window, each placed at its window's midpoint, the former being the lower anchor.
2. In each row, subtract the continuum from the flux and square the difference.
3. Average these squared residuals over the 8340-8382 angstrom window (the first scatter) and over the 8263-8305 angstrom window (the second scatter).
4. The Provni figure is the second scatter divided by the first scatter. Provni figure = 0.69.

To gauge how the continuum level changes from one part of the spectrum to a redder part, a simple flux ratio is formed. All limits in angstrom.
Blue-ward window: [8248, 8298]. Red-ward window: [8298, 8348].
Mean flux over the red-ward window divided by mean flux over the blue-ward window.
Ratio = 0.983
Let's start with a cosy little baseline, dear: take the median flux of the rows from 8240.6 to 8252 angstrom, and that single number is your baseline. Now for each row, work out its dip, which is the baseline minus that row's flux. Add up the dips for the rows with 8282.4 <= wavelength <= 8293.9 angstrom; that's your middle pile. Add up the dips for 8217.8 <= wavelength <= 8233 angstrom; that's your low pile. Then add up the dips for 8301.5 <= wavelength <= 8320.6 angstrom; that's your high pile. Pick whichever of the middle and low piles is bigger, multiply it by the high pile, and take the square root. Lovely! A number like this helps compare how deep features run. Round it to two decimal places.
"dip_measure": 0.12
